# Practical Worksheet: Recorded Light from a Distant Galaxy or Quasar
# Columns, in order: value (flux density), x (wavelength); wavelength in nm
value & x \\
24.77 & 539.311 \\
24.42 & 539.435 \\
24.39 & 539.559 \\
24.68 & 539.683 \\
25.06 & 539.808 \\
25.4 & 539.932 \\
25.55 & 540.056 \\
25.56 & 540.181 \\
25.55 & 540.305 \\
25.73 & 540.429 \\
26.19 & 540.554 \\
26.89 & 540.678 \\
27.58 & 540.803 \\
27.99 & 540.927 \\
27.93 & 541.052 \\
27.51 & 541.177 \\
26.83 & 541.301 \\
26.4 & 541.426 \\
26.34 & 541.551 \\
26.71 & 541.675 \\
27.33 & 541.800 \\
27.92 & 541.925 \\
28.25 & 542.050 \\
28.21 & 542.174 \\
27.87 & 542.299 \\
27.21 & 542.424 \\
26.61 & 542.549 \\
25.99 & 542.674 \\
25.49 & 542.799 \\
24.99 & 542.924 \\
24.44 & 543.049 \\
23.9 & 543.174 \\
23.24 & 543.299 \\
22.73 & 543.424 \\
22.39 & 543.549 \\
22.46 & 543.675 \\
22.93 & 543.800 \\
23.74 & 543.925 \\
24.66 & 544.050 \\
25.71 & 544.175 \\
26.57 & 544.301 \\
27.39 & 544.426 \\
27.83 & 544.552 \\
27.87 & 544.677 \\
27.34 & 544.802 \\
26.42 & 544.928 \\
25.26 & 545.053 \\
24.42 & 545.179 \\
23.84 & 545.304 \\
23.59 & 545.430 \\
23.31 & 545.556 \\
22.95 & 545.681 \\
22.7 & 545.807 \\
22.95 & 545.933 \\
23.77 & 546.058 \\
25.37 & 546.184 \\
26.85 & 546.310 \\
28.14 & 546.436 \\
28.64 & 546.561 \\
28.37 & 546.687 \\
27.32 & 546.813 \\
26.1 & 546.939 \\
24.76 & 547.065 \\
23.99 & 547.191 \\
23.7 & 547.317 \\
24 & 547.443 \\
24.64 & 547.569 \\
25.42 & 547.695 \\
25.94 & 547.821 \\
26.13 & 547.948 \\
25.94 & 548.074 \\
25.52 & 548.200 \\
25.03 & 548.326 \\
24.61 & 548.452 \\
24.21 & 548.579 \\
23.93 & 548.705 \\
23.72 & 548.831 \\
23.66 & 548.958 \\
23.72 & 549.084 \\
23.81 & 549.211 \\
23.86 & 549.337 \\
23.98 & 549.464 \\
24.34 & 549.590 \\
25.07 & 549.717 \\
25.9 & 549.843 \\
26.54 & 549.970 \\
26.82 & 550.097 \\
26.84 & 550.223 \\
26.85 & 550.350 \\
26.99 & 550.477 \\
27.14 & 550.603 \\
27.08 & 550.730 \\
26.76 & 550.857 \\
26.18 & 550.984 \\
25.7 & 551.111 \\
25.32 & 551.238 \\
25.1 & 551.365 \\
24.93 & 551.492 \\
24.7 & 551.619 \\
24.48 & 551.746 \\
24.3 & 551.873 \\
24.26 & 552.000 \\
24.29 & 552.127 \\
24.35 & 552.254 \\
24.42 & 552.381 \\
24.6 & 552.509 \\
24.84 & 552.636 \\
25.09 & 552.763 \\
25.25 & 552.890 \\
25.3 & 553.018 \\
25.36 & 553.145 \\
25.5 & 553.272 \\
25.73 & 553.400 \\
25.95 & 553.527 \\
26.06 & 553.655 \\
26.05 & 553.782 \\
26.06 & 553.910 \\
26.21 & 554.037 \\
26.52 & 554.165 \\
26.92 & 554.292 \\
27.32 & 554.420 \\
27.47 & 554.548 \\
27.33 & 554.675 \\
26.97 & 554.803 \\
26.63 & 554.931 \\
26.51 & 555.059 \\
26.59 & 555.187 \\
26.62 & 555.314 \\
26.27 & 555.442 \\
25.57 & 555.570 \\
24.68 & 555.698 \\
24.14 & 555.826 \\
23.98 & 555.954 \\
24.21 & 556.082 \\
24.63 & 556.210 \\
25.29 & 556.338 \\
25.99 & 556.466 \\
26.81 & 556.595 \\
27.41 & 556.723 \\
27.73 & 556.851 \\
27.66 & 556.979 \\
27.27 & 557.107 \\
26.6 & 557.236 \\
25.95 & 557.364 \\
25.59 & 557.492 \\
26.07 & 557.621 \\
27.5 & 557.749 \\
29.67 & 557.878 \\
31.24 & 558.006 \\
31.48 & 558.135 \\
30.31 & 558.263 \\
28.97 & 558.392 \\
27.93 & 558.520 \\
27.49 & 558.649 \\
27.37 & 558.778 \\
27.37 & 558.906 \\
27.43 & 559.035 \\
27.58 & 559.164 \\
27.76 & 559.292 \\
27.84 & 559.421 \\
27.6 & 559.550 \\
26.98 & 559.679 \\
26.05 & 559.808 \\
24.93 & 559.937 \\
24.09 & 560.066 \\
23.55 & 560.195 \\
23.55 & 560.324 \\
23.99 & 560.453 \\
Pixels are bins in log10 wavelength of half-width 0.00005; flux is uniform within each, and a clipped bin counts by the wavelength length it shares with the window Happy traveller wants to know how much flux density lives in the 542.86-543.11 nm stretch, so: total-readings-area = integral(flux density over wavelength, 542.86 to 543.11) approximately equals 6.18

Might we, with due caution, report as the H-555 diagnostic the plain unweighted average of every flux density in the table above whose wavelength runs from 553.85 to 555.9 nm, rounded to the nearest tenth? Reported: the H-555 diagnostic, 26.4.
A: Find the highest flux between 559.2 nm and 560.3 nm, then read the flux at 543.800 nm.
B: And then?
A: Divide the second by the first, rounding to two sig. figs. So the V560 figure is 0.82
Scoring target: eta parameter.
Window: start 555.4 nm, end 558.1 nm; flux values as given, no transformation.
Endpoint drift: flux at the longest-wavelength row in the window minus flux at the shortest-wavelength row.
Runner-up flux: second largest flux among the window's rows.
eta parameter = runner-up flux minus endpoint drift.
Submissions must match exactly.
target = 25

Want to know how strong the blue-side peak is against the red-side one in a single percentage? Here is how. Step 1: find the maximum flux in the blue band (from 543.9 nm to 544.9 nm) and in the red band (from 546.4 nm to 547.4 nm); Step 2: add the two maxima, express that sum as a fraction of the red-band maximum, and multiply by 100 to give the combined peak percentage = 197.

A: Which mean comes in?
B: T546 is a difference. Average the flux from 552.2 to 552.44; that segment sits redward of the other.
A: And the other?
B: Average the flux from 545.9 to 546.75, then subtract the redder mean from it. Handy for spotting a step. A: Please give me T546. 2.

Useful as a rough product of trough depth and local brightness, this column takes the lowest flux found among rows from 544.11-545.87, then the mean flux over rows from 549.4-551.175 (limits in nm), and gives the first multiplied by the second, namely 594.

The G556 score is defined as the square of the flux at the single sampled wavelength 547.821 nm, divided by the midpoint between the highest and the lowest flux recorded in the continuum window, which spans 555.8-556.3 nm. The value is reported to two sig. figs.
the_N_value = 28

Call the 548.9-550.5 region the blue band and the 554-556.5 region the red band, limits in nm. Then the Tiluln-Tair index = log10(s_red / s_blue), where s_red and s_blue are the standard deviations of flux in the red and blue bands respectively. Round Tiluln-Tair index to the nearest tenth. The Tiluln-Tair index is -0.1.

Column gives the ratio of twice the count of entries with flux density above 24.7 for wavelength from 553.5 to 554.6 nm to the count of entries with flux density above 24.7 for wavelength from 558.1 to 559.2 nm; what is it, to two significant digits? 2.0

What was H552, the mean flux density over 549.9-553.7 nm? 25.6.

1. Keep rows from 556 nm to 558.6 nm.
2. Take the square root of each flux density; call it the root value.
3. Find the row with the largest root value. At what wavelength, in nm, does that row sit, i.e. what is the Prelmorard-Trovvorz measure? 558.135 nm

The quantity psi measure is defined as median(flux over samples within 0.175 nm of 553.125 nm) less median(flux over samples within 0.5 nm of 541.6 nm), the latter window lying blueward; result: -1.7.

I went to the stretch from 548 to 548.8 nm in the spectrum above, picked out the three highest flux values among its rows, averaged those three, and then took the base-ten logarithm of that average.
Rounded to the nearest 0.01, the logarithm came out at 1.41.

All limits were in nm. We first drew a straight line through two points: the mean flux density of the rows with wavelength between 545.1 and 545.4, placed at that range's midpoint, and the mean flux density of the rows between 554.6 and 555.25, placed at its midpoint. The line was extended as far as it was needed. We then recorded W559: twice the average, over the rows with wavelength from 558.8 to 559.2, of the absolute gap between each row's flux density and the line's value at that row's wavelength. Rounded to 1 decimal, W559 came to 1.0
